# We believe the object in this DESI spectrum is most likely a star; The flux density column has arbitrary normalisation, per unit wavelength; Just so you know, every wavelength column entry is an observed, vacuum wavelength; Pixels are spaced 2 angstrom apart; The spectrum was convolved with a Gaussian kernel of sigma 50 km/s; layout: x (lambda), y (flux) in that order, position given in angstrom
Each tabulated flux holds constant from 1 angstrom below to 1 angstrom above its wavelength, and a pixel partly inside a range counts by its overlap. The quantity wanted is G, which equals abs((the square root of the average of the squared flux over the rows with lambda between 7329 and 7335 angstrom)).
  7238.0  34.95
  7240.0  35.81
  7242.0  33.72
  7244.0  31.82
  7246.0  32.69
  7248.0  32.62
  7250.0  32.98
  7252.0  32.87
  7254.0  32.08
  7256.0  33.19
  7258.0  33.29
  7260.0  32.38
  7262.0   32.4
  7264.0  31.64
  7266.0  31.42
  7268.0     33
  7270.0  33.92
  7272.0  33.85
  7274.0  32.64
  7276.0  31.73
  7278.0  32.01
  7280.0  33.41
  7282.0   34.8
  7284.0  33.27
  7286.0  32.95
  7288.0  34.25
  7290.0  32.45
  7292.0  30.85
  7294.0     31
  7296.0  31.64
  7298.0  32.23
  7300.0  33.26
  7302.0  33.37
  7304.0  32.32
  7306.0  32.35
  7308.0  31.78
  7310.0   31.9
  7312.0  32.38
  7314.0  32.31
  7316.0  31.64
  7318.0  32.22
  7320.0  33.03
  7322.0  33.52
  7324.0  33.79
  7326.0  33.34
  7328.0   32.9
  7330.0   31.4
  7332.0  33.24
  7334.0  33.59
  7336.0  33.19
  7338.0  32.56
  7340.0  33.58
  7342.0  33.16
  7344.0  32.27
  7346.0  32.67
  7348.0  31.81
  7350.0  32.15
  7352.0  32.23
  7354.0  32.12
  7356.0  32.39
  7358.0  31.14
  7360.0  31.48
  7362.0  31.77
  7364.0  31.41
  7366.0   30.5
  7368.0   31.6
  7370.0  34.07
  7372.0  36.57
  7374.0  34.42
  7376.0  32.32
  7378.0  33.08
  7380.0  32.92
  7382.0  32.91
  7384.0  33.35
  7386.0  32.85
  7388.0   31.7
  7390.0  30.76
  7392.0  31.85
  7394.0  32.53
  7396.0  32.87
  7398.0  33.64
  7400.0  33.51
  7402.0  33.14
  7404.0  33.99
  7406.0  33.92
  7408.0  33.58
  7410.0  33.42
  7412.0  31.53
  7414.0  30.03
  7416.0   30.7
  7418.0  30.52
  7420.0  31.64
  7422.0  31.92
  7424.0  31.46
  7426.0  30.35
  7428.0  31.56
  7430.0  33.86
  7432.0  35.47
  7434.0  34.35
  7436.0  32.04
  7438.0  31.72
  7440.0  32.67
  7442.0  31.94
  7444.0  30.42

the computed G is 32.8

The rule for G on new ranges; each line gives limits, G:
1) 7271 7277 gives 32.8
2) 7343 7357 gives 32.2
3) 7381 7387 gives 33.0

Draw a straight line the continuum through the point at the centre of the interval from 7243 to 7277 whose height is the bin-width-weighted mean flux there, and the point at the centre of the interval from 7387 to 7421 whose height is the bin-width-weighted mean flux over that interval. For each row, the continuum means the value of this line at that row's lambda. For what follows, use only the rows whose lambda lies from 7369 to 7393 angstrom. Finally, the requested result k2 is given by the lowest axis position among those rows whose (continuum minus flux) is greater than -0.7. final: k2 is 7376.0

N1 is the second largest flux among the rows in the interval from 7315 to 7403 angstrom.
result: 34.42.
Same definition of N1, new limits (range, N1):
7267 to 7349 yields 34.25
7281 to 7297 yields 34.25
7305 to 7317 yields 32.35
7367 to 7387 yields 34.42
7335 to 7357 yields 33.19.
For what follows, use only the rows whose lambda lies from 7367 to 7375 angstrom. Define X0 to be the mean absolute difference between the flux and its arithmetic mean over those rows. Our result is 1.3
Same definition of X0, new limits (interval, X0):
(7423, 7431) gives 1.0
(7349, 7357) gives 0.1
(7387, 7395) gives 0.5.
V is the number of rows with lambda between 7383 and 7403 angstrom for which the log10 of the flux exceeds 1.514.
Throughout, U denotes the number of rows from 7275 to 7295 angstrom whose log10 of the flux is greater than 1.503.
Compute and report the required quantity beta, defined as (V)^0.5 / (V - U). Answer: -2.4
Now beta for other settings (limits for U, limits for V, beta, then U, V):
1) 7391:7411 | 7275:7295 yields -0.4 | 10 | 5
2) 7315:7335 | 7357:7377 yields -0.3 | 8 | 3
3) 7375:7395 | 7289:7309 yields -0.2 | 8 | 2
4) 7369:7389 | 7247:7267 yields -0.4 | 9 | 4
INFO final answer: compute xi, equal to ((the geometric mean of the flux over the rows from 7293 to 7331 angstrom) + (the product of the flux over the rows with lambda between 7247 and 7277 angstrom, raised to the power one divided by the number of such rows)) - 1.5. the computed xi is 63.6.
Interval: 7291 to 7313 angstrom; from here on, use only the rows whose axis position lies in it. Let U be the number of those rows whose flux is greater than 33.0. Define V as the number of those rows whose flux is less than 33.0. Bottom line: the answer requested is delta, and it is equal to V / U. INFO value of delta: 4.5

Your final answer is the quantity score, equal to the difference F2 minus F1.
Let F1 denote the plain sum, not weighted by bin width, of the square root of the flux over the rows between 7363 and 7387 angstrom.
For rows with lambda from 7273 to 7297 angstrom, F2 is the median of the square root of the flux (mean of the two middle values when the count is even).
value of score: -63.2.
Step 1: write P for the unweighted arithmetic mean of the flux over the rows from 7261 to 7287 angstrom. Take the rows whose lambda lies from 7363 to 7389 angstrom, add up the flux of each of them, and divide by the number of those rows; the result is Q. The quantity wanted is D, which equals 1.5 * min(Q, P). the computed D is 49.3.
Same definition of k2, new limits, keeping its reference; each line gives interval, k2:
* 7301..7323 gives 7304.0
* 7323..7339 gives 7328.0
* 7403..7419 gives 7412.0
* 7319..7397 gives 7320.0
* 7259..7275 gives 7260.0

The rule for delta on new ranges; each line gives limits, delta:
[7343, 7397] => 4.4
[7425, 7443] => 2.0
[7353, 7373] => 4.0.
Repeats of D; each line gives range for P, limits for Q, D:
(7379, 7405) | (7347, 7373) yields 48.4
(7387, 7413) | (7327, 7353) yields 49.0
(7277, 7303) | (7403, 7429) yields 47.8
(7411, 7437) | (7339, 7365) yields 47.9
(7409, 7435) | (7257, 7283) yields 48.1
